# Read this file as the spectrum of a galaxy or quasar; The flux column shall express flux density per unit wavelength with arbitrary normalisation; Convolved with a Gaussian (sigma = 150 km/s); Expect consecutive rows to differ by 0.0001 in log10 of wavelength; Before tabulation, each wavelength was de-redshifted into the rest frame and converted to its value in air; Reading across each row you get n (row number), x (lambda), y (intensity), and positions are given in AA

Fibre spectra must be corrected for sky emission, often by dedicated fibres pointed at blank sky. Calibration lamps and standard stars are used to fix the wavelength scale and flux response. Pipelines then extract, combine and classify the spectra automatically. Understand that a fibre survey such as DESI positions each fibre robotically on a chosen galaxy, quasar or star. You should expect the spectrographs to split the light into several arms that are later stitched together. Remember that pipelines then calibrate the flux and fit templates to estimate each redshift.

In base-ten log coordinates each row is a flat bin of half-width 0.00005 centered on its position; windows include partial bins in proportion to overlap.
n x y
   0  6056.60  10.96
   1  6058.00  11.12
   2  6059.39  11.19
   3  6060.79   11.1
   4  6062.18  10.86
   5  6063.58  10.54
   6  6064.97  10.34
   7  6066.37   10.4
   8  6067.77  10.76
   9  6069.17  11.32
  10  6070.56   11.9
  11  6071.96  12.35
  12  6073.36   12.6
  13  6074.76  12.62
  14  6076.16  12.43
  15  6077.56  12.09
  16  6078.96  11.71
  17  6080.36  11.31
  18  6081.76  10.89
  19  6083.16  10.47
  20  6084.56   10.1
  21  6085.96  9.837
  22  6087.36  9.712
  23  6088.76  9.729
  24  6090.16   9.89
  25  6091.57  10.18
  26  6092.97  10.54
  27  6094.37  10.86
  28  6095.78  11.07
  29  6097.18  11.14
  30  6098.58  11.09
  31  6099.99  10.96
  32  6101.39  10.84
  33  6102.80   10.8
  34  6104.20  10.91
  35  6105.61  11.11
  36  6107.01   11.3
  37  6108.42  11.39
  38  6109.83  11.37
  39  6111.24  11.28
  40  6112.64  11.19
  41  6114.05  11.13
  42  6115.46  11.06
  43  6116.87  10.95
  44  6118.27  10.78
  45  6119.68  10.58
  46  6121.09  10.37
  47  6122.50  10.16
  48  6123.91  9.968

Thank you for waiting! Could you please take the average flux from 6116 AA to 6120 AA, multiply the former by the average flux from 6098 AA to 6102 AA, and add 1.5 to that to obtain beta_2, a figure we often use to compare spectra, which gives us 120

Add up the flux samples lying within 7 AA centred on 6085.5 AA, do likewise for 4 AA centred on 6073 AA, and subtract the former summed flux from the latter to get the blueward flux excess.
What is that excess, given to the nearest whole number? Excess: -12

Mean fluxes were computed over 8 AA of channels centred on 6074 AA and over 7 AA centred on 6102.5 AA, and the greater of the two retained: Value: 12.3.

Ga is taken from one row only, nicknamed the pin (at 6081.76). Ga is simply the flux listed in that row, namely 10.89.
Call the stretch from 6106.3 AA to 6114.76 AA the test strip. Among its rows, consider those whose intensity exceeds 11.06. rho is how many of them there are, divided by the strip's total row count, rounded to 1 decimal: 1.0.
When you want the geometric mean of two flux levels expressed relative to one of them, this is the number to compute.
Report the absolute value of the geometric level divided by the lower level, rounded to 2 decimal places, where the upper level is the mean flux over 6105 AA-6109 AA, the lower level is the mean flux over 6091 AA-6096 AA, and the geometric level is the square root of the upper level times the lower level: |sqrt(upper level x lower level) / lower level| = 1.03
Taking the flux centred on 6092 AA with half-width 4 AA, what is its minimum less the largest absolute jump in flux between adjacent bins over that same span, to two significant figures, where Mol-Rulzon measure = 9.4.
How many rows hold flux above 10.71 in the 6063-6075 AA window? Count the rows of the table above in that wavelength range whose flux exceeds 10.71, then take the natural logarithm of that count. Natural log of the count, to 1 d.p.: 1.8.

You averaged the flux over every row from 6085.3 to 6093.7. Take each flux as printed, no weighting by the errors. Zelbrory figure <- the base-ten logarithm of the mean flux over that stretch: 1.00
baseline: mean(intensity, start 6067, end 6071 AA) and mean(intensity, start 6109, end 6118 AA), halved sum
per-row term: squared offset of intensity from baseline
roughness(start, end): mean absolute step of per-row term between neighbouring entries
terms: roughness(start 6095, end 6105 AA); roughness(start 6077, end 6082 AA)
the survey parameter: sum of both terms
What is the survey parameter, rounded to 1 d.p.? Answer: 0.3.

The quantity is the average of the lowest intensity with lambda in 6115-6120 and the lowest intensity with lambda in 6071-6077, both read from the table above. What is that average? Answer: 11.5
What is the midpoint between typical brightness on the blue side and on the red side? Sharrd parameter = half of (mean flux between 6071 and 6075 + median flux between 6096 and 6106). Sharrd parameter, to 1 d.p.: 11.7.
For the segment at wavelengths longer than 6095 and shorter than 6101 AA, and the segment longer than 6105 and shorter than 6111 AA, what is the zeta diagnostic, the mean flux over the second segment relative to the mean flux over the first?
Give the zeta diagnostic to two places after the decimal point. 1.02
